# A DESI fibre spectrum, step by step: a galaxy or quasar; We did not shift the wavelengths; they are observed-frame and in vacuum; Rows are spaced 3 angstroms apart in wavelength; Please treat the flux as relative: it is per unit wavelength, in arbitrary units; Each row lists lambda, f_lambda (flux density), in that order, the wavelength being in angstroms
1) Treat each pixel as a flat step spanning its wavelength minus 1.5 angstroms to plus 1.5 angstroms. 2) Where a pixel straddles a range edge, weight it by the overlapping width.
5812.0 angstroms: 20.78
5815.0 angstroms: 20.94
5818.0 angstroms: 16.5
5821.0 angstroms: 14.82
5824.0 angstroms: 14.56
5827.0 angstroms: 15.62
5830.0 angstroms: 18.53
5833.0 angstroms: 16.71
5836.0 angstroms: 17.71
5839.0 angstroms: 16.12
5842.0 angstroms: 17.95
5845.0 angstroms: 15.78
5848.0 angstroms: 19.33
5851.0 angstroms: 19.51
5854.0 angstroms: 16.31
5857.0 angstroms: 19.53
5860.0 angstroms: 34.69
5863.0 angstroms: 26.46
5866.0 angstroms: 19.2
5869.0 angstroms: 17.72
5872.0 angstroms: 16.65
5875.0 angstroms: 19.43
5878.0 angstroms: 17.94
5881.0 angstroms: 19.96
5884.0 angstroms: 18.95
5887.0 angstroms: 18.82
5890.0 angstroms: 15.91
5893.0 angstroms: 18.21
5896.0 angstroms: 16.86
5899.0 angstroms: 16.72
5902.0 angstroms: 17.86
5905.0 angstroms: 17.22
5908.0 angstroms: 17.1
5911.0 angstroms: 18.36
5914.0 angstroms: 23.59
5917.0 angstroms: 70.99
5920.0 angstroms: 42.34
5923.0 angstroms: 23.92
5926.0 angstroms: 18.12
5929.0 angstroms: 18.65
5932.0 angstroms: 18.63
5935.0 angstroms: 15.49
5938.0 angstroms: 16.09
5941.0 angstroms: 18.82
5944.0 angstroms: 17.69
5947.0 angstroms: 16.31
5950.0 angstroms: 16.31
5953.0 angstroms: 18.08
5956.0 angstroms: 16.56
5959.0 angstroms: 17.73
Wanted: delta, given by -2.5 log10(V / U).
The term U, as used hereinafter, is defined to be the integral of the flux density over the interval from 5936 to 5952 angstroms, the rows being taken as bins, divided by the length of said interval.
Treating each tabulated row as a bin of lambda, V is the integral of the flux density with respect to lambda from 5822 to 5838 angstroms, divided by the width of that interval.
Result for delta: 0.03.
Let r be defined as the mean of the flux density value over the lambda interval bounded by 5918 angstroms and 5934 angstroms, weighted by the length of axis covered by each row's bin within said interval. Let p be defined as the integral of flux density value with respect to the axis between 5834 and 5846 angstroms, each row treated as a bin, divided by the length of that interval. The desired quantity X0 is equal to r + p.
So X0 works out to 42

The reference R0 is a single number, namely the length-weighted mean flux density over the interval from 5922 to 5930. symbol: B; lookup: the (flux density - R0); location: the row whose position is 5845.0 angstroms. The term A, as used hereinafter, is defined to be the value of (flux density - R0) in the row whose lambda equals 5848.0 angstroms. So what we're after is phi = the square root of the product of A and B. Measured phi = 1.8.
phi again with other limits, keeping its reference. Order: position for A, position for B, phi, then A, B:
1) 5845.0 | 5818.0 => 3.9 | -4.3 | -3.6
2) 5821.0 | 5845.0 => 4.8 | -5.3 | -4.3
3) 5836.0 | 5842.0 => 2.3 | -2.4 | -2.1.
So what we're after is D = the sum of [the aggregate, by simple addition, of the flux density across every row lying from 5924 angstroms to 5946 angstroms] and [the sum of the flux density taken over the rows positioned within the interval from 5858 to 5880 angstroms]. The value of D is 276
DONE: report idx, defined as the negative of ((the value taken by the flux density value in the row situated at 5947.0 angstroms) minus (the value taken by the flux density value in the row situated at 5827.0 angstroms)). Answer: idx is -0.7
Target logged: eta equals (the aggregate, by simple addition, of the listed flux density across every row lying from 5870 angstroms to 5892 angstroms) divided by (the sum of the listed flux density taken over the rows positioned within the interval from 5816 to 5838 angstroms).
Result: 1.12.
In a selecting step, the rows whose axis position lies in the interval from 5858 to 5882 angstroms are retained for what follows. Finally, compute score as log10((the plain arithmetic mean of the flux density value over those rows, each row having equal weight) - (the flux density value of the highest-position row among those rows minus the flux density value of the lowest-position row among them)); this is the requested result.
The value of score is 1.56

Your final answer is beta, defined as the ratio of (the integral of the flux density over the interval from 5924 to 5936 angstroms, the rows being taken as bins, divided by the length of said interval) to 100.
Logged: 0.181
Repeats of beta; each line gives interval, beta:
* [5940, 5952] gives 0.173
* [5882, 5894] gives 0.180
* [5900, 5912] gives 0.176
